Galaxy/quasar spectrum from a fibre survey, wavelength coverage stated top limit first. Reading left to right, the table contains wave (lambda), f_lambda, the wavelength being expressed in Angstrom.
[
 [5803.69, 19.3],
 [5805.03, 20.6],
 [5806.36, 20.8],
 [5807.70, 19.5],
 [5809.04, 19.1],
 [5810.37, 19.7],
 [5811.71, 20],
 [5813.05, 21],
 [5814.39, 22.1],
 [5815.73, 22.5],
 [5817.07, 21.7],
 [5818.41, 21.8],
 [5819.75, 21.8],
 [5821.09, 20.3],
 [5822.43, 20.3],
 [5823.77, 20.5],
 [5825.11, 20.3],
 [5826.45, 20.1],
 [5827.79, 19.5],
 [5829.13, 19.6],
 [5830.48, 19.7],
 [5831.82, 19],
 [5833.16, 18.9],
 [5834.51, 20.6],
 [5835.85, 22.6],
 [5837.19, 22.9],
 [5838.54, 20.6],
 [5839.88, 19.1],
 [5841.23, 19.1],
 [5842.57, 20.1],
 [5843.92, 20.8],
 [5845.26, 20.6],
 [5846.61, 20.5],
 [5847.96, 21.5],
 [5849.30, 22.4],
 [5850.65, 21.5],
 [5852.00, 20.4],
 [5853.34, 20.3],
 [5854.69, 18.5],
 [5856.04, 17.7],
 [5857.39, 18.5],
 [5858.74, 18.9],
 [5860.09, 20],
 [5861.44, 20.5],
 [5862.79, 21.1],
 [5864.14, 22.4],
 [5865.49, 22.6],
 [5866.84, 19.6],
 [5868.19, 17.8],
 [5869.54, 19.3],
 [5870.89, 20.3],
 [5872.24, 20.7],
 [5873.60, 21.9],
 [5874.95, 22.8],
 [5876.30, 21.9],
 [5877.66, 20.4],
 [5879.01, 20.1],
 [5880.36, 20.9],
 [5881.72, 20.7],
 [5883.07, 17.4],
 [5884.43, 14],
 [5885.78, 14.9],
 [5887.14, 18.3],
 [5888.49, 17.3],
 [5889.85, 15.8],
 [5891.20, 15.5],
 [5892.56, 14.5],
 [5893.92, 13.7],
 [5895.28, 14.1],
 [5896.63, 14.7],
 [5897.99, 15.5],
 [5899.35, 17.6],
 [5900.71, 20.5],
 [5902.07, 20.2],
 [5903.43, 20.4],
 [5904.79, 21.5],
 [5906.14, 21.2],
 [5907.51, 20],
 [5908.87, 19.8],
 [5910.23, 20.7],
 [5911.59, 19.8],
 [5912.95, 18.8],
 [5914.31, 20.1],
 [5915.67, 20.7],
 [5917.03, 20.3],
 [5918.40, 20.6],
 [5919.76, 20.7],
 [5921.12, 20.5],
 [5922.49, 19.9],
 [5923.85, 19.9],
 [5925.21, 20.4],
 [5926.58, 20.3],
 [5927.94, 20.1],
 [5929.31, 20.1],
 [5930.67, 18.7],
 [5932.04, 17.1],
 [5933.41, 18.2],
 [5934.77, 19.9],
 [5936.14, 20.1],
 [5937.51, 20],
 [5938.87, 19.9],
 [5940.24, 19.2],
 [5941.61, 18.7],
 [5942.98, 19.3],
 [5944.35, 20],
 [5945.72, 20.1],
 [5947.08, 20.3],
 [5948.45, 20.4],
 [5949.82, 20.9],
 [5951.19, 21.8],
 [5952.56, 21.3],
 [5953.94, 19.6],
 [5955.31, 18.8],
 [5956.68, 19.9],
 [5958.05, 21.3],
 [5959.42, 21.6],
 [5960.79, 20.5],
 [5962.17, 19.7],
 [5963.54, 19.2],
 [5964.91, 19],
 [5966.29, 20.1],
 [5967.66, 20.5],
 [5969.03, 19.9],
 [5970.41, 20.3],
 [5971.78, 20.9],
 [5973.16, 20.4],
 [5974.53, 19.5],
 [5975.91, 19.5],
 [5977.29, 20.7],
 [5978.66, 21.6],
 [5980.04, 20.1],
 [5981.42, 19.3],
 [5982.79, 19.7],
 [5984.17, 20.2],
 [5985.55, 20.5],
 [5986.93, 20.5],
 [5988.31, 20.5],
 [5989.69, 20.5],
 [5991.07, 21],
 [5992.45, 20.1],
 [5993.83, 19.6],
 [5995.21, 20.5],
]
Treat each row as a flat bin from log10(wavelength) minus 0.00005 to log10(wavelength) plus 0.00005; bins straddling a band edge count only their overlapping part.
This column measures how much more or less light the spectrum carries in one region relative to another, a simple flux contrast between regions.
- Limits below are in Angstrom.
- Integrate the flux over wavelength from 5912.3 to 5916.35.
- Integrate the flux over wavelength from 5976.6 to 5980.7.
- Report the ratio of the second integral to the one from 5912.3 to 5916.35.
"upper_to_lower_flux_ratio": 1.06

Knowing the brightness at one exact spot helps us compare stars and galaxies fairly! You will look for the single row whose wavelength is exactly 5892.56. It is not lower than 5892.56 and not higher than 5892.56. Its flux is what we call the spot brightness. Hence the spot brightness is 14.5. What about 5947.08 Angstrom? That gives 20.3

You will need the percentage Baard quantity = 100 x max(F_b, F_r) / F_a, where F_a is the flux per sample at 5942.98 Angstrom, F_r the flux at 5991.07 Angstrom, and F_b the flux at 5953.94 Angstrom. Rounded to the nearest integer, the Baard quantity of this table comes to 109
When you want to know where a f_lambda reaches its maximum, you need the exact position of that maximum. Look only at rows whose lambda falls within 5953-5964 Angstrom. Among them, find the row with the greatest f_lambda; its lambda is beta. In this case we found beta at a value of 5959.42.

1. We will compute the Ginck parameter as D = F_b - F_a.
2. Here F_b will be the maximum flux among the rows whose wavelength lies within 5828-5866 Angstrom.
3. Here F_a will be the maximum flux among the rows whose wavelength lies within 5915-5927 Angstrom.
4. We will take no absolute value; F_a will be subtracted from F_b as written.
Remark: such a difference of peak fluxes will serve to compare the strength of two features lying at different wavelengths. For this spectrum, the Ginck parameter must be 2.2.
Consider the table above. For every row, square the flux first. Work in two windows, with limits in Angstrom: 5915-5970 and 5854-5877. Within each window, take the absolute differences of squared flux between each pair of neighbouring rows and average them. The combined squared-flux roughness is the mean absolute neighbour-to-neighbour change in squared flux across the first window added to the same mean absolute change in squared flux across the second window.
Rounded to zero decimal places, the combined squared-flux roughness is 65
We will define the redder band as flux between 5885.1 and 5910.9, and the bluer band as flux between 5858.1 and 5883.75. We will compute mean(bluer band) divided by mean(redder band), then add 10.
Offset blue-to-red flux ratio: 11.2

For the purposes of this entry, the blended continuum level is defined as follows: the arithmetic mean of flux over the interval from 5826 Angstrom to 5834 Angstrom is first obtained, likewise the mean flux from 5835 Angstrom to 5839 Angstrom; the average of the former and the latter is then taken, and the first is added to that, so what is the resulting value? 40.2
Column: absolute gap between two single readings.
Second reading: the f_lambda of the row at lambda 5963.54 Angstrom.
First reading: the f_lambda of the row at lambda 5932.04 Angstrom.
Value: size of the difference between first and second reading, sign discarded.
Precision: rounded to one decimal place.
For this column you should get 2.1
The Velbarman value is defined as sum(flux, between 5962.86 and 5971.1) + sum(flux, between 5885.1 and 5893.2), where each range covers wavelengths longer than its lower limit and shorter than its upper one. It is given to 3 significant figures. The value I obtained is 215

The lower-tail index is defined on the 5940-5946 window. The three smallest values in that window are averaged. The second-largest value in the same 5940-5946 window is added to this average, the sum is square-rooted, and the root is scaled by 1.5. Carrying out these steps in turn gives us 9.38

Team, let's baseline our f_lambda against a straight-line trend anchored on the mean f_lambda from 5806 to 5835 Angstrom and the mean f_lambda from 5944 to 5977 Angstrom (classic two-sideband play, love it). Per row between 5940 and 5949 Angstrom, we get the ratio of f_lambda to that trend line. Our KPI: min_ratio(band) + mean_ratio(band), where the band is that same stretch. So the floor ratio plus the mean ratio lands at 1.90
